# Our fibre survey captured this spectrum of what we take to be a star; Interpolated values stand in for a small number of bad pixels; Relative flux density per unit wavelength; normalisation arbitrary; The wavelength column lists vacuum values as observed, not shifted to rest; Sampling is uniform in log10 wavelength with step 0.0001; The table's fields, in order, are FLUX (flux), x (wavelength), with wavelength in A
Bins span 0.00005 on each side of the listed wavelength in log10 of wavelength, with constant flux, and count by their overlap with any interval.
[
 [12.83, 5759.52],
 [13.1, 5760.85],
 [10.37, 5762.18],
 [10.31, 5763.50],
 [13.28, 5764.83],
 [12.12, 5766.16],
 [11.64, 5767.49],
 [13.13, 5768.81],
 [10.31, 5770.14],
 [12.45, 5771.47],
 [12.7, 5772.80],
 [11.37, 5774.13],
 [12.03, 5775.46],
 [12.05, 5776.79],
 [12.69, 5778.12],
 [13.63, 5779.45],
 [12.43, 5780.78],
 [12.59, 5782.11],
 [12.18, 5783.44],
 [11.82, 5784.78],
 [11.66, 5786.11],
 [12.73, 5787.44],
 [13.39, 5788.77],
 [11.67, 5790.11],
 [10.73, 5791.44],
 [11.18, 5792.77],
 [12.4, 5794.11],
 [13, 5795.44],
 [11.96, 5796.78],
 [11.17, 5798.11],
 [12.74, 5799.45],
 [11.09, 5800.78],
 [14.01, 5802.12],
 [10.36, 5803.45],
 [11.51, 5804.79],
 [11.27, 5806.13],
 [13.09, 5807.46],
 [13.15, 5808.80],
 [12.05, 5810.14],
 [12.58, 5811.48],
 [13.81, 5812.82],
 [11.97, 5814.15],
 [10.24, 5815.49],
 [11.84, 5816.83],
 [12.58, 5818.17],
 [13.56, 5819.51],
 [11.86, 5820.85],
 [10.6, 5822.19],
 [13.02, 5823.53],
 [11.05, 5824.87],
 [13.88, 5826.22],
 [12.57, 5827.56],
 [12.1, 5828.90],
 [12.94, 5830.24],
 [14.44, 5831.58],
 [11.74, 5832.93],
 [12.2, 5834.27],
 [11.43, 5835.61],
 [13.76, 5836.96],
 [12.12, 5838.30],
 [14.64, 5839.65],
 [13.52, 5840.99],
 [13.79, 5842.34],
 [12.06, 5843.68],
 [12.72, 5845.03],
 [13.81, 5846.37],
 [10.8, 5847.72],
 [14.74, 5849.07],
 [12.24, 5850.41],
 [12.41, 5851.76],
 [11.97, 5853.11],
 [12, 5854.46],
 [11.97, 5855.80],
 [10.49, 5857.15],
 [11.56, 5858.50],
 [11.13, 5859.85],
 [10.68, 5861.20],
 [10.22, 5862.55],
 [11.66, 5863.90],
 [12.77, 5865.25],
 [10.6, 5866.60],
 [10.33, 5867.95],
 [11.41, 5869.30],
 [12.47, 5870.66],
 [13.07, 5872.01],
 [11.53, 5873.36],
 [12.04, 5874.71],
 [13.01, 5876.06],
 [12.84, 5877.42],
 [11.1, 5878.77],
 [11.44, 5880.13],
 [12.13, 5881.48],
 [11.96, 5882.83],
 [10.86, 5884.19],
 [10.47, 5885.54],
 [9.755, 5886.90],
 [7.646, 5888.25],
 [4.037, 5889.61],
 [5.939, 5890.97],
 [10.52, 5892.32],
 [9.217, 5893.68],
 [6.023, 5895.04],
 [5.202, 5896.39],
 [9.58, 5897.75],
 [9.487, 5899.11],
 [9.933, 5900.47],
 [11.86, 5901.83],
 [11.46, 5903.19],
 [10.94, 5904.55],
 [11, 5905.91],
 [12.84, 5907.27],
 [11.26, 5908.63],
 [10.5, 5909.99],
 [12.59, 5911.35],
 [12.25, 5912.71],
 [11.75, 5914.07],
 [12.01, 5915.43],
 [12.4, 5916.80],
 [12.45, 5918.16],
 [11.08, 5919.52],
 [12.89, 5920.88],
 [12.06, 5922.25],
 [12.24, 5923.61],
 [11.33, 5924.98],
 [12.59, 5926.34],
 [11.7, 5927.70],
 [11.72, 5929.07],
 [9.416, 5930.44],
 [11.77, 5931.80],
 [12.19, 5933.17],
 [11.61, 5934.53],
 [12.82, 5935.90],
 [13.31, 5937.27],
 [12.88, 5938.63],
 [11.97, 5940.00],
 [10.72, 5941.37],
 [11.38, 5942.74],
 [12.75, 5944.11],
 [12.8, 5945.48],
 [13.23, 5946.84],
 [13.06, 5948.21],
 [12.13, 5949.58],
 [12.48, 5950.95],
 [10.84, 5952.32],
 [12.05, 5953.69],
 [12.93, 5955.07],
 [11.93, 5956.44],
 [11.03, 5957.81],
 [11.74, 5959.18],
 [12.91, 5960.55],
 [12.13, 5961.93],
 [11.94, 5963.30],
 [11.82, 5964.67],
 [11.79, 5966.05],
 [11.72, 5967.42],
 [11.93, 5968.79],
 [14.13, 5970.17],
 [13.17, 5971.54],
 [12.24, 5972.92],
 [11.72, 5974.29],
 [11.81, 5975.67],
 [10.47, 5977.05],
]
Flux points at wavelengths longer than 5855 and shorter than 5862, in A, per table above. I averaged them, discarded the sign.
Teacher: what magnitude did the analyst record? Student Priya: 11.2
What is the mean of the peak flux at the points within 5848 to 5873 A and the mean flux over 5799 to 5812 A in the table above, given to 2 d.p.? 13.46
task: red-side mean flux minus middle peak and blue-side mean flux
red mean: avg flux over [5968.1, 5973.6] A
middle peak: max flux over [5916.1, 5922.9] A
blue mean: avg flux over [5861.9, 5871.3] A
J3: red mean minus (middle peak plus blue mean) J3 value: -11.4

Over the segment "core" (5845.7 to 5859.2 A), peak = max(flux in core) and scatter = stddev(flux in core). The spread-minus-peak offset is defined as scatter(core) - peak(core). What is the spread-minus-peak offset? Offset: -13.5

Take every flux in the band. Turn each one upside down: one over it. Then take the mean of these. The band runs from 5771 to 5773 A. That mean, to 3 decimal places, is 0.080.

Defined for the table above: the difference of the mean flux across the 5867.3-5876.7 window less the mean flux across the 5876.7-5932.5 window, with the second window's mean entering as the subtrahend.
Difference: 1.3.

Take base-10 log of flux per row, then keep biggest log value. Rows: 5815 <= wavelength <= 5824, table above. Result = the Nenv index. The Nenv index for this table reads 1.13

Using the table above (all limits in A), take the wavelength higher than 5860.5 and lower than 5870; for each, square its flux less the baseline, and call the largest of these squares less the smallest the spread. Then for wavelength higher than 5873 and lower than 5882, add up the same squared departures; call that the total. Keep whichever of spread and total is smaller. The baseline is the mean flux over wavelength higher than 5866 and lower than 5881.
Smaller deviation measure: 2.5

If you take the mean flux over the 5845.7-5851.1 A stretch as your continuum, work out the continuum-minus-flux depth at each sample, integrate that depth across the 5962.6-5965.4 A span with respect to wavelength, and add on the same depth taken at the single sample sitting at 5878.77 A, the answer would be 4.6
